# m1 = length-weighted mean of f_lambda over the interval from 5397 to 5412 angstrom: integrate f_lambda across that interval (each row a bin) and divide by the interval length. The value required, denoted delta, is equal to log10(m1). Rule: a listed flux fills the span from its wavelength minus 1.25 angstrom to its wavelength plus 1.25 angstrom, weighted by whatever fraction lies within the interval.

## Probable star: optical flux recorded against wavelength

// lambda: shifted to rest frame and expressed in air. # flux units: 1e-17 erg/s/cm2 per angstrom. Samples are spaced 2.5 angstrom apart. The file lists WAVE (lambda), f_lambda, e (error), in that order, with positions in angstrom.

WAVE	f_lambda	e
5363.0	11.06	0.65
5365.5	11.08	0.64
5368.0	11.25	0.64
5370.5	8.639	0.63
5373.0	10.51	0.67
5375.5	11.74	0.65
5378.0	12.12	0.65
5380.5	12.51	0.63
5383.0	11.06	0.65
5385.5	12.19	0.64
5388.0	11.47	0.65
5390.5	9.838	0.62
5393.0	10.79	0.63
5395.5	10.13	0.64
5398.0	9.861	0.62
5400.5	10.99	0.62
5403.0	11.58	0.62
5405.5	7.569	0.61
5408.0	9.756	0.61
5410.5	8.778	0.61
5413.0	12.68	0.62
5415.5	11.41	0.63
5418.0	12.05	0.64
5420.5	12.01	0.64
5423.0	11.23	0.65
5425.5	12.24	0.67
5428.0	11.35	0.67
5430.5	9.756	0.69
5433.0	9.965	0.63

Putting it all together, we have 0.99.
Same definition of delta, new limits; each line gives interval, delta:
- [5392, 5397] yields 1.02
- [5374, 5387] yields 1.08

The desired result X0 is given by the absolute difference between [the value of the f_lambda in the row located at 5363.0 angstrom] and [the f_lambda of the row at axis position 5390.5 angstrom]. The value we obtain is 1.22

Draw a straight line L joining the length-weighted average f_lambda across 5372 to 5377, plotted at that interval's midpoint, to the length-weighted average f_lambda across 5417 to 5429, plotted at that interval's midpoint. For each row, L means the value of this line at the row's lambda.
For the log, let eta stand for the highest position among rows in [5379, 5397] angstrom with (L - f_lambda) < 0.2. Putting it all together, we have 5388.0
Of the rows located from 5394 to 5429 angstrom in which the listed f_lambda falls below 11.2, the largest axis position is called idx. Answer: 5410.5 angstrom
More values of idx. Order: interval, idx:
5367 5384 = 5383.0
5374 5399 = 5398.0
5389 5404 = 5400.5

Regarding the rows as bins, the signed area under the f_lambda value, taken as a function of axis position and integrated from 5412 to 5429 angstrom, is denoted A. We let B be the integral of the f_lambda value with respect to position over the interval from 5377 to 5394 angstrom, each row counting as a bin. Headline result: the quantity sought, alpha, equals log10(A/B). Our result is 0.02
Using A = 201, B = 194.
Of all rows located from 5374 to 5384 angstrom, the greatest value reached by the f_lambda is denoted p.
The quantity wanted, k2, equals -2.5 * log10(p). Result -2.74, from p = 12.51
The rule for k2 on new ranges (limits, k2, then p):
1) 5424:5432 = -2.72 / 12.24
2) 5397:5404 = -2.66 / 11.58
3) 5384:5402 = -2.72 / 12.19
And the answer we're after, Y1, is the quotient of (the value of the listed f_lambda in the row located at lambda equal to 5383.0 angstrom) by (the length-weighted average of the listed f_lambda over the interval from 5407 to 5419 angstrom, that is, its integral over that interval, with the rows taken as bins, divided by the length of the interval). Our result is 1.01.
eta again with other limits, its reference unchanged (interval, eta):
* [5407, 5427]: 5425.5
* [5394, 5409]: 5403.0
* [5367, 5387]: 5385.5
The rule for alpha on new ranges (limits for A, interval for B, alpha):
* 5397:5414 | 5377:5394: -0.05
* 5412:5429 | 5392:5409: 0.07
